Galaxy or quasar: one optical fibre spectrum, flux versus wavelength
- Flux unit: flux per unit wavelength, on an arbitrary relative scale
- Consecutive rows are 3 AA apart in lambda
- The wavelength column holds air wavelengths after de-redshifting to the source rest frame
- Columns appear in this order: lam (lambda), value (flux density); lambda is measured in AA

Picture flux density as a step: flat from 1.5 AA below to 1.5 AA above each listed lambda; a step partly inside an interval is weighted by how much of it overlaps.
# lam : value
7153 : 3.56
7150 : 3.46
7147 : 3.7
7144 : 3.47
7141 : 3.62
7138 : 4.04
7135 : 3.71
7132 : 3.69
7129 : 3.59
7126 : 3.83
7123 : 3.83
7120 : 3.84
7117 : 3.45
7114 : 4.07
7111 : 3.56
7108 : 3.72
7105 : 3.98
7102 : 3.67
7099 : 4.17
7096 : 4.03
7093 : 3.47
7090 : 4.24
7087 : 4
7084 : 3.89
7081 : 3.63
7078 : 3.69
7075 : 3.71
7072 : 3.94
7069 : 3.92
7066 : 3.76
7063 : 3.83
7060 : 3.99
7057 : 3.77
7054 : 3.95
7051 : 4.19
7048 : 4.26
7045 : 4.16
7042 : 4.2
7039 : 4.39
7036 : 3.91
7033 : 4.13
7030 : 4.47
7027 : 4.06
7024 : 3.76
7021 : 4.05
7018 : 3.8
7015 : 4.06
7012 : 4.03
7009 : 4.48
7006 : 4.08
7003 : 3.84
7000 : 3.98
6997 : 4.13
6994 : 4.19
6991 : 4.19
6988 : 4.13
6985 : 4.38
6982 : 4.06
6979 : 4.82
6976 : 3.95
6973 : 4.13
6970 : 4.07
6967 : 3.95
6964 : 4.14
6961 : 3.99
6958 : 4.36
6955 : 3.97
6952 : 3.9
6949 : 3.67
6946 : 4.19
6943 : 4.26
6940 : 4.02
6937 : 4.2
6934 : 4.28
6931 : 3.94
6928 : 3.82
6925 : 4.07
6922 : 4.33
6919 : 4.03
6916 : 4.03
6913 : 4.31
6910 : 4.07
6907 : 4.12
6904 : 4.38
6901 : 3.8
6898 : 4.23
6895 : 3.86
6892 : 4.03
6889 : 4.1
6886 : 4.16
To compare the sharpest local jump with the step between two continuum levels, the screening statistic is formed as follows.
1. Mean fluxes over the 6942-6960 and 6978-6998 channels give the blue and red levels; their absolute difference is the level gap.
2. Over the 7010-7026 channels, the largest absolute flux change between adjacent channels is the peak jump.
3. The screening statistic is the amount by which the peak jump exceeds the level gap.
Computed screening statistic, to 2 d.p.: 0.08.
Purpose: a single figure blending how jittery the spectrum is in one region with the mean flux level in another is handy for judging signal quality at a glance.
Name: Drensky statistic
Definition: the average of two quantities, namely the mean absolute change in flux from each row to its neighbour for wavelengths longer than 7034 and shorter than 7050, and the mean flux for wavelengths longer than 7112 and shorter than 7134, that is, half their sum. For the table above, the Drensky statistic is 1.98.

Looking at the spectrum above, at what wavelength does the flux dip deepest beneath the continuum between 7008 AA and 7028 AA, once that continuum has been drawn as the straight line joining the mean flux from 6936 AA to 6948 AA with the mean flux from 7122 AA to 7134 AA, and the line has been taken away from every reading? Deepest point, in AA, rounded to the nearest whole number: 7024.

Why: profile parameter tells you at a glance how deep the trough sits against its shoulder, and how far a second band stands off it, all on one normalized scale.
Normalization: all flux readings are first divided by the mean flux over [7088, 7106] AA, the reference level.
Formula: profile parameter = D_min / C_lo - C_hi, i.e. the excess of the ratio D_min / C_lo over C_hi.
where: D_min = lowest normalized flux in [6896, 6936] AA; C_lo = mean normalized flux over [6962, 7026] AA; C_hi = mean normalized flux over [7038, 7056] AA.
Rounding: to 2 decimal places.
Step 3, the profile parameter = -0.14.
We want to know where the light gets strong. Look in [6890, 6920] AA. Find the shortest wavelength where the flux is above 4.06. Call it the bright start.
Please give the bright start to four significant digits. 6898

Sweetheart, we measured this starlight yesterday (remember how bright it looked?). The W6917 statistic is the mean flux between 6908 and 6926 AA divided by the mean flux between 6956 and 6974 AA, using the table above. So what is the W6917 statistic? 1.01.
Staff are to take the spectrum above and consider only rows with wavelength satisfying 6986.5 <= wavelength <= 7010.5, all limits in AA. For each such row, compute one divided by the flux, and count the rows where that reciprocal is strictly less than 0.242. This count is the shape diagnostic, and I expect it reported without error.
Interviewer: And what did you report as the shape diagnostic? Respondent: 3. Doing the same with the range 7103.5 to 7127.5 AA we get 0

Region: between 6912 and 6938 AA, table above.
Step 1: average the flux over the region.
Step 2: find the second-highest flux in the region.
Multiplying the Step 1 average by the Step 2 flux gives 17.7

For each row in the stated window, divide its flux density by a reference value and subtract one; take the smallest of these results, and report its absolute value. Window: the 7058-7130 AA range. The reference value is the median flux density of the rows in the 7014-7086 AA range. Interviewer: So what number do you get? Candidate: 0.13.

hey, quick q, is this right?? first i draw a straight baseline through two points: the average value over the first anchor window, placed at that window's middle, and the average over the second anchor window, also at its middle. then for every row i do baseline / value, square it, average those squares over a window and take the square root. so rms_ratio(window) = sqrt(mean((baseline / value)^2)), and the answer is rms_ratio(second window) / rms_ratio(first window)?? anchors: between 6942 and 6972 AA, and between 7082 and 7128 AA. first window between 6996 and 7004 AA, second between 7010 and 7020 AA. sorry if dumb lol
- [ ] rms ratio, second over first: 1.00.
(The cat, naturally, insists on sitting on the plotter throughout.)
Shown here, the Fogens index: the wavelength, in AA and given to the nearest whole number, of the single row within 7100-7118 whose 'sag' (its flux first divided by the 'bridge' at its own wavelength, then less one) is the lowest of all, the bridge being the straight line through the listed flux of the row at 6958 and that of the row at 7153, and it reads 7117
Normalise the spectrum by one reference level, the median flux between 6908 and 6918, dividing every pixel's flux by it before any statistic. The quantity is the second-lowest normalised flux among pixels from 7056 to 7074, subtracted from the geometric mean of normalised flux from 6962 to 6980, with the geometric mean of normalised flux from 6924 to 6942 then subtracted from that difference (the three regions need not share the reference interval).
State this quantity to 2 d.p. -0.90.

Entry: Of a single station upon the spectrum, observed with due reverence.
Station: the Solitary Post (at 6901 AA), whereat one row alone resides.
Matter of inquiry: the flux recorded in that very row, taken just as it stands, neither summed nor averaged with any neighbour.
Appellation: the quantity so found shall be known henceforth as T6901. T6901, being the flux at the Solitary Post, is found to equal 3.8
